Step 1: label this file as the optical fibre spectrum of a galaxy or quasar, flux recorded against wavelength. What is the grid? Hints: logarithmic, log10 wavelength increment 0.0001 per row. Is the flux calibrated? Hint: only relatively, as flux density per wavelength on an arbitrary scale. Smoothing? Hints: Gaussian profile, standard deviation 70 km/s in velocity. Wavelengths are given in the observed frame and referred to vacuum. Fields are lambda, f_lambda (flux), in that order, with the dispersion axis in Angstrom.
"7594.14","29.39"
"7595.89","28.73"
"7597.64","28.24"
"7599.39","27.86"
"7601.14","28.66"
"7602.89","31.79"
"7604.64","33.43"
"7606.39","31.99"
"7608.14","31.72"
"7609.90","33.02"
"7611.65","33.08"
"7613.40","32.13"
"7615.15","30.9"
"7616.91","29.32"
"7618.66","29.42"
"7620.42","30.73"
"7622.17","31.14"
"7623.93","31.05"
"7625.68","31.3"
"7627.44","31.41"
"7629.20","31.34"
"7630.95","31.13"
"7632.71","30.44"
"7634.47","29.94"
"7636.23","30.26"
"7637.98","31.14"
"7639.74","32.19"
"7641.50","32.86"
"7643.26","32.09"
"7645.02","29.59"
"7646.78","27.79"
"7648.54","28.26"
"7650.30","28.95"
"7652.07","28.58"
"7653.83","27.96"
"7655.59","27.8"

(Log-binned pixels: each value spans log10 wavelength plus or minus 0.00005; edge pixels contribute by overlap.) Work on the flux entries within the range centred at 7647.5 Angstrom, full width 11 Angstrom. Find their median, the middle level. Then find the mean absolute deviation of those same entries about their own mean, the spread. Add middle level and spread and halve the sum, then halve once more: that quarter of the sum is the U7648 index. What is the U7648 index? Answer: 7.5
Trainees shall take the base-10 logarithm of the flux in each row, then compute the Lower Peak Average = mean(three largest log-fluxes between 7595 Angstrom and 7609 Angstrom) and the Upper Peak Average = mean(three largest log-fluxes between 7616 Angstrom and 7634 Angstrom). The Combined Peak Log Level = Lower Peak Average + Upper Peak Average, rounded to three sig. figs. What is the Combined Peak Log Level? 3.01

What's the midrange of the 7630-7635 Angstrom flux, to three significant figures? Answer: 30.5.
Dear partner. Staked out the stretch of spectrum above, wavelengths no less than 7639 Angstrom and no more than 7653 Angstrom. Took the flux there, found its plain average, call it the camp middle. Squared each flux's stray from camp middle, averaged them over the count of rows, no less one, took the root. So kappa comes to 1.9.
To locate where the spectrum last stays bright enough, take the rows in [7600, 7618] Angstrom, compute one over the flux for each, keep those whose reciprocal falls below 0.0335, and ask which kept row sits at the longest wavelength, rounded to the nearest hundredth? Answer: 7615.15 Angstrom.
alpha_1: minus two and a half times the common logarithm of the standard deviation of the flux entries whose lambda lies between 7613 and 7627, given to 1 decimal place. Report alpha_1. 0.1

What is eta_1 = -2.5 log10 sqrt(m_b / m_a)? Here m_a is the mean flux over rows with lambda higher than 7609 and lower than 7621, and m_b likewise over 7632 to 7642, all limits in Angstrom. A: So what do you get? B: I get 0.002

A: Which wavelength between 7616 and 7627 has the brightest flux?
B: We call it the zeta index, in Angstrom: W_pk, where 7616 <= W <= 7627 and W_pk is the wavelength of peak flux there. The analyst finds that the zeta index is 7625.68 Angstrom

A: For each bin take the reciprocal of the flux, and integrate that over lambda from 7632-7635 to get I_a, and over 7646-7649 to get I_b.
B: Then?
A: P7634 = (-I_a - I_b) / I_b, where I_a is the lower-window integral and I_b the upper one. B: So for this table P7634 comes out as -1.93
